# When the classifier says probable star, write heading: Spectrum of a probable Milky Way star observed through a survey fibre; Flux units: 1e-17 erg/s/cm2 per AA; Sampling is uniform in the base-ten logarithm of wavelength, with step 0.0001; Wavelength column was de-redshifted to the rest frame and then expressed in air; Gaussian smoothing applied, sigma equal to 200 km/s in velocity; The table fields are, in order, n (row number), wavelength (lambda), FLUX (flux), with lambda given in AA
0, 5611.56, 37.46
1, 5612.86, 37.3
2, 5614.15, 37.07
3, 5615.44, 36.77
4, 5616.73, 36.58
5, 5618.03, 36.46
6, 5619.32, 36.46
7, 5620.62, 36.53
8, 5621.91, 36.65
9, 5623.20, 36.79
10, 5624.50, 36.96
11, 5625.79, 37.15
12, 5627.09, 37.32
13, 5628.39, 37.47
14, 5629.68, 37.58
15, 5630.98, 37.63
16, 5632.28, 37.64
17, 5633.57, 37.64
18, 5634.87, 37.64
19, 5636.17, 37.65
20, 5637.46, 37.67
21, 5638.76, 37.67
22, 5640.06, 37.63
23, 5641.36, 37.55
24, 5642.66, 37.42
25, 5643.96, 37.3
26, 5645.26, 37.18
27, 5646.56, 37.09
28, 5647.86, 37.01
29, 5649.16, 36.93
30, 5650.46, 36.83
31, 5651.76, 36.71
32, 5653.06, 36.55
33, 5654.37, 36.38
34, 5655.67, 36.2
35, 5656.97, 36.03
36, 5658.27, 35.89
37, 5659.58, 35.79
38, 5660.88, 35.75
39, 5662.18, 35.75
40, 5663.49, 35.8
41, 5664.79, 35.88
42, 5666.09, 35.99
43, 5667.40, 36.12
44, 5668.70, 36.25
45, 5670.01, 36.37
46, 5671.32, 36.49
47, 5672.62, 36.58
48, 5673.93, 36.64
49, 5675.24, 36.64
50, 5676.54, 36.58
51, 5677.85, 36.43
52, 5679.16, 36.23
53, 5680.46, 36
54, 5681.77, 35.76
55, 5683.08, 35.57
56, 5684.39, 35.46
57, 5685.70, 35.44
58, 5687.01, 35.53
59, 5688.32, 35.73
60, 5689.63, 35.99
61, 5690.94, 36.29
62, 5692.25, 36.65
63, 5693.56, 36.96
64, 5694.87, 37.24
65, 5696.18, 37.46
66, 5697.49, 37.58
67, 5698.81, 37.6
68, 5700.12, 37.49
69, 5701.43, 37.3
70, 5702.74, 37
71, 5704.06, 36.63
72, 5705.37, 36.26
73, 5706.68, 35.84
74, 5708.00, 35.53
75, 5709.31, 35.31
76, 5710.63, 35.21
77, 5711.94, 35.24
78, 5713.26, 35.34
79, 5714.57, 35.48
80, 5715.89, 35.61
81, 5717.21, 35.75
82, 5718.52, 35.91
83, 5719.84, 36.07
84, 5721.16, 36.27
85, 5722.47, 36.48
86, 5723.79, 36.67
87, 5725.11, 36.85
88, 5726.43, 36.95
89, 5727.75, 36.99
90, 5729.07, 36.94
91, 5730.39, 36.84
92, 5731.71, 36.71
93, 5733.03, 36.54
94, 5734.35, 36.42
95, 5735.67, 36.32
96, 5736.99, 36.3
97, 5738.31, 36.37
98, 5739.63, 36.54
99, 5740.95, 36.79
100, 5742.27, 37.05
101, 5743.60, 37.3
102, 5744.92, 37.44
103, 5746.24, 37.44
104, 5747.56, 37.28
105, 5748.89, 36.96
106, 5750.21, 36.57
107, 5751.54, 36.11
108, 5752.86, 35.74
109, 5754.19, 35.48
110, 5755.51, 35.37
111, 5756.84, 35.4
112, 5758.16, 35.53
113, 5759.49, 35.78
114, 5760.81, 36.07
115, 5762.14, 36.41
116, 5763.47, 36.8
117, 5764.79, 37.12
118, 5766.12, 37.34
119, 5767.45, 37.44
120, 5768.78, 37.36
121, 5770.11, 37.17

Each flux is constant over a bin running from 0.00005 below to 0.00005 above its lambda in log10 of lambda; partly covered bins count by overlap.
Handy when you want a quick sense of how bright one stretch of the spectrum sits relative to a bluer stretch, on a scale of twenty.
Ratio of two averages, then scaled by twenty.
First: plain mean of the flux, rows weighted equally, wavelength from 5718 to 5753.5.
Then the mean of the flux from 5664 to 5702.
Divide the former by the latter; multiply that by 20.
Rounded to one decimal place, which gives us 20.1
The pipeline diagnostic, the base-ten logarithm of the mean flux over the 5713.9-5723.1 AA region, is 1.56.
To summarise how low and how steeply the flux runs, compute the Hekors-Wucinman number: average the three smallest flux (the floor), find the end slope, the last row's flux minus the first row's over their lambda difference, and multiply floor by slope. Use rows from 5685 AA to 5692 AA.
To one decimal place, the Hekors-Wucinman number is 5.8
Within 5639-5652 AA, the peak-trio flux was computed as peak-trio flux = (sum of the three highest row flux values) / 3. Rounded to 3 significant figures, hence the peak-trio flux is 37.5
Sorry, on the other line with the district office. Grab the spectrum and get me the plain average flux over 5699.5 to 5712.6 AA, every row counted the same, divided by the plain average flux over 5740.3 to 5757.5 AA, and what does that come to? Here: 0.99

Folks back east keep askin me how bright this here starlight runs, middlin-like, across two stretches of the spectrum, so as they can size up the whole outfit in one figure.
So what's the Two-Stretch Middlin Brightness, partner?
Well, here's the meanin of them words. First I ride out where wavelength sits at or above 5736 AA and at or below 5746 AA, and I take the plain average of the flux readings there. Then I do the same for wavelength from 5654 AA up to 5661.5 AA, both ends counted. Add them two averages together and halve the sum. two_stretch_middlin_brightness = 36.4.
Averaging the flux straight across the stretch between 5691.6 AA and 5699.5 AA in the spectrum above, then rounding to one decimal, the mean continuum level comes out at 37.2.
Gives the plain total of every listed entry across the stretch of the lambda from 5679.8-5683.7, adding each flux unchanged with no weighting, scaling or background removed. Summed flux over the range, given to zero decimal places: 107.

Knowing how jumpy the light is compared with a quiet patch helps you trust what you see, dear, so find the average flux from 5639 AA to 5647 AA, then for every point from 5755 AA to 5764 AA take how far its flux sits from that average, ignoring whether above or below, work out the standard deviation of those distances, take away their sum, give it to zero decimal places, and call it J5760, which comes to -10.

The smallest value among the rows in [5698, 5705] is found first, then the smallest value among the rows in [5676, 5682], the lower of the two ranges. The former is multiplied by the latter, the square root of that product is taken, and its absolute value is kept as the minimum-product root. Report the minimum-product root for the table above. 36.2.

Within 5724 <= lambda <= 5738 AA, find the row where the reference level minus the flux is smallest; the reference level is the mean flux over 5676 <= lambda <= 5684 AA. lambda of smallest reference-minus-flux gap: 5727.75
